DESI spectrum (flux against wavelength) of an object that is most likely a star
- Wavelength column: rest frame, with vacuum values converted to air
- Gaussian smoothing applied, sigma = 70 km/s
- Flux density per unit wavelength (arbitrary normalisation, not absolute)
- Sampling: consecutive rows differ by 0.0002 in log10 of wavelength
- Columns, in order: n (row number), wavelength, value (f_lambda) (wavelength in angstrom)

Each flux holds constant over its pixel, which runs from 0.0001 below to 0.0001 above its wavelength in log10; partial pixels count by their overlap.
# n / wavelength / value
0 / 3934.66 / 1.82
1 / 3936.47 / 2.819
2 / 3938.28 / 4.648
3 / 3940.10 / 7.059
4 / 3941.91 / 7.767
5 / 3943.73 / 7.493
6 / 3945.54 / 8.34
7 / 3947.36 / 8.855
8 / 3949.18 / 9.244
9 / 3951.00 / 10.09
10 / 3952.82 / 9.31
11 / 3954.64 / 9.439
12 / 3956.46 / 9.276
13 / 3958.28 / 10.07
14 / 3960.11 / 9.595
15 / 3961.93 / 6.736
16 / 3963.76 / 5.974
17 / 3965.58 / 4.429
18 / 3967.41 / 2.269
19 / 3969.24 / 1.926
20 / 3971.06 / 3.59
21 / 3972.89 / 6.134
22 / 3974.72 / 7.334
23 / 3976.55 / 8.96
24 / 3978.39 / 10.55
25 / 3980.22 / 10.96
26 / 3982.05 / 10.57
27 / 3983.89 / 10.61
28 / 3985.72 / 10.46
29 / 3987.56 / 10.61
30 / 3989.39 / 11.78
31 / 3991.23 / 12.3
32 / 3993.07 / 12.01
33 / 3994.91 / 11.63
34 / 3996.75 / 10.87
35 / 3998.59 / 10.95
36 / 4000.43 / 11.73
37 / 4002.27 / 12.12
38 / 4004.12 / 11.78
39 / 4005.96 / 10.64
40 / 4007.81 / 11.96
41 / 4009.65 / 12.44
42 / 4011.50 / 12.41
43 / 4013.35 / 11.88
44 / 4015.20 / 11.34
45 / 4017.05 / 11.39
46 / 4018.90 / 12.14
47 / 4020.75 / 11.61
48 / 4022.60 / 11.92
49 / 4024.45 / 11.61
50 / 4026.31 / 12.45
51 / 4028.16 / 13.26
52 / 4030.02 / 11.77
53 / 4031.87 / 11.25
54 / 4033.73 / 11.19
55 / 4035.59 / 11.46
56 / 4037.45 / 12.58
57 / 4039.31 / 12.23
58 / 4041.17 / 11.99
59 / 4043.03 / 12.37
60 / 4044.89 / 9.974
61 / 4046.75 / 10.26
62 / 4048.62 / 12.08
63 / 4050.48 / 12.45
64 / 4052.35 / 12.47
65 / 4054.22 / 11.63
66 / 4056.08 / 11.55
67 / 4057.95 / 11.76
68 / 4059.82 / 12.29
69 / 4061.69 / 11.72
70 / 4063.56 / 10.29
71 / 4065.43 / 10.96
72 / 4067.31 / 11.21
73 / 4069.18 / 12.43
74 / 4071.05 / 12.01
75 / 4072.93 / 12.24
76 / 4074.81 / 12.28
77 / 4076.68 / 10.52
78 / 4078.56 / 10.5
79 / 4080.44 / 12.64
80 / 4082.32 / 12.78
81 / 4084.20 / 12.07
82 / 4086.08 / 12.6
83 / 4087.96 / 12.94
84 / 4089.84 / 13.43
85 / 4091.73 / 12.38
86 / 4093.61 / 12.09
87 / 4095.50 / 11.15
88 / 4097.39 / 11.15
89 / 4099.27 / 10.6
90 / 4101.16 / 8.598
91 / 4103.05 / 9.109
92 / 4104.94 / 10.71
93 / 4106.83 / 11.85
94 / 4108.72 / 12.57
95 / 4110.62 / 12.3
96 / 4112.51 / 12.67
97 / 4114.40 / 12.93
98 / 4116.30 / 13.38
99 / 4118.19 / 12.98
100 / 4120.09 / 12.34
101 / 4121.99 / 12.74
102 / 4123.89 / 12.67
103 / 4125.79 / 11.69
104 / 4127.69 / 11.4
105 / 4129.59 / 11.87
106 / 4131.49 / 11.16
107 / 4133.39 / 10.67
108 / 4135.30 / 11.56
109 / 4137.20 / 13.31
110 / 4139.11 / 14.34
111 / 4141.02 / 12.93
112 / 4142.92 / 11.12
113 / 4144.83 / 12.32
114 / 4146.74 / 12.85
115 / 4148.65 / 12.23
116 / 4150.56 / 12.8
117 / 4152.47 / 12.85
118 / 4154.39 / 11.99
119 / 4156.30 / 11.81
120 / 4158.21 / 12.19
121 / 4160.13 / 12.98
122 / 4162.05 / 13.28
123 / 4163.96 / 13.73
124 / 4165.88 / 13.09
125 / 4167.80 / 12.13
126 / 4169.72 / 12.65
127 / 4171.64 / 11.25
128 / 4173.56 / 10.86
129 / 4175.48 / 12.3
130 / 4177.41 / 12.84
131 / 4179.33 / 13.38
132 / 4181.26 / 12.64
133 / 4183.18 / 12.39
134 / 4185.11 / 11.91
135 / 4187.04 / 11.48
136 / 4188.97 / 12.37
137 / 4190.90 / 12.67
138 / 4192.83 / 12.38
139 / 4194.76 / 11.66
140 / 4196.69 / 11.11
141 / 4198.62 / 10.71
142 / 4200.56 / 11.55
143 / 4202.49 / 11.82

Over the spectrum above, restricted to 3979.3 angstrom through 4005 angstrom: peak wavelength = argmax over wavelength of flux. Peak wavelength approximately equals 3991.23 angstrom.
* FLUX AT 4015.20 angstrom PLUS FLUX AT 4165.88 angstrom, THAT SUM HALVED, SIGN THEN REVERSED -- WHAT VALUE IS -12.2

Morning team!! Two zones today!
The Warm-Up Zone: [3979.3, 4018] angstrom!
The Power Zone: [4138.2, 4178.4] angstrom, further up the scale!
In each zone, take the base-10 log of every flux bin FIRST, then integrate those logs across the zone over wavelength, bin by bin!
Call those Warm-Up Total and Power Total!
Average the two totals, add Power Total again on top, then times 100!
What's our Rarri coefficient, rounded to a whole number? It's 8657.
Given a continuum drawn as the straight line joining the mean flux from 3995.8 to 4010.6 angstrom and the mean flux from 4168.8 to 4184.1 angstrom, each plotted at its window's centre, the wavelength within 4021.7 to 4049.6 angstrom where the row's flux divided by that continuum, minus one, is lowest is 4044.89 angstrom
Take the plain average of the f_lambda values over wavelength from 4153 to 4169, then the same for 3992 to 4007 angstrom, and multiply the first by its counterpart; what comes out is 145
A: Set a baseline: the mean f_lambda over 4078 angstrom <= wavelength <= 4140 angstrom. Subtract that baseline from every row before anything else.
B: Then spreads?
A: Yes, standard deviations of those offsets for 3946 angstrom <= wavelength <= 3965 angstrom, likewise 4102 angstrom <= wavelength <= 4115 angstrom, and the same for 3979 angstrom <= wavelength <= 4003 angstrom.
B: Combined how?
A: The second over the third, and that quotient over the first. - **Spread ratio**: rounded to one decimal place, 1.5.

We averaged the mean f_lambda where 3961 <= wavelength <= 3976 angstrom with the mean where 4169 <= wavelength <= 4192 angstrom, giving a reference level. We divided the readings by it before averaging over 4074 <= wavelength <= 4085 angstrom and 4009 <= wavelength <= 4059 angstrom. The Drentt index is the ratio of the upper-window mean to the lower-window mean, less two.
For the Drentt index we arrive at -1.00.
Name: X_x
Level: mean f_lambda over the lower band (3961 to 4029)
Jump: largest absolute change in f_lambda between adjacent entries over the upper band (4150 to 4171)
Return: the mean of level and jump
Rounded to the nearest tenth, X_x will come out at 5.5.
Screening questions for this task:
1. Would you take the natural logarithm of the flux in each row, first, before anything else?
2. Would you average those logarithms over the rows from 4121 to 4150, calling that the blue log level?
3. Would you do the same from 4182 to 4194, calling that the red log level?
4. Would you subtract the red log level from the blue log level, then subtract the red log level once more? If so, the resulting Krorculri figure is -2.50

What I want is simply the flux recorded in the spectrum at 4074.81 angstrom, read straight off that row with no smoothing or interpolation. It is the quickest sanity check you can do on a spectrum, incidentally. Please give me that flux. 12.28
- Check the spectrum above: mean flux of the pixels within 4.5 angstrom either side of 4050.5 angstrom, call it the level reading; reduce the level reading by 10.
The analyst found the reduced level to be 1.8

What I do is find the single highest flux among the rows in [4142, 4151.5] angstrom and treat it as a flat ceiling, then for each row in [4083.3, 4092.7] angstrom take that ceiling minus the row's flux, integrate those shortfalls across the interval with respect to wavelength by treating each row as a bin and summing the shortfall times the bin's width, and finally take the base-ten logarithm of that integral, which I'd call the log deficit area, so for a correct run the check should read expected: 0.19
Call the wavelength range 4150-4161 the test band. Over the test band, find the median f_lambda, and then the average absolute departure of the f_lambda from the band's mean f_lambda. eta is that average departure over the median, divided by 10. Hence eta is 0.0035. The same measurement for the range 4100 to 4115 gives 0.0116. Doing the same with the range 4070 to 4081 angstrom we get 0.0065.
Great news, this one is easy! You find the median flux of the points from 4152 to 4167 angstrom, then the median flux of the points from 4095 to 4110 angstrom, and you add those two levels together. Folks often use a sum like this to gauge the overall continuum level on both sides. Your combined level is 23.8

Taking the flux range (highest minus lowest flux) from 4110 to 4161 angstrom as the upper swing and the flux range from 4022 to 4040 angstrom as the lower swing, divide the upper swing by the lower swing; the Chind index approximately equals 1.8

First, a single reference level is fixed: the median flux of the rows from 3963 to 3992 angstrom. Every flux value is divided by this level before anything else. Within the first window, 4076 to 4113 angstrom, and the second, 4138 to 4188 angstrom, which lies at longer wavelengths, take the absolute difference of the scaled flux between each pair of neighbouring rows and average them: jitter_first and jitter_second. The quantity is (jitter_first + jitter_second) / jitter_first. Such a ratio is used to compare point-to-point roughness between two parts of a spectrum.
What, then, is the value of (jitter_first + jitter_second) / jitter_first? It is 1.96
